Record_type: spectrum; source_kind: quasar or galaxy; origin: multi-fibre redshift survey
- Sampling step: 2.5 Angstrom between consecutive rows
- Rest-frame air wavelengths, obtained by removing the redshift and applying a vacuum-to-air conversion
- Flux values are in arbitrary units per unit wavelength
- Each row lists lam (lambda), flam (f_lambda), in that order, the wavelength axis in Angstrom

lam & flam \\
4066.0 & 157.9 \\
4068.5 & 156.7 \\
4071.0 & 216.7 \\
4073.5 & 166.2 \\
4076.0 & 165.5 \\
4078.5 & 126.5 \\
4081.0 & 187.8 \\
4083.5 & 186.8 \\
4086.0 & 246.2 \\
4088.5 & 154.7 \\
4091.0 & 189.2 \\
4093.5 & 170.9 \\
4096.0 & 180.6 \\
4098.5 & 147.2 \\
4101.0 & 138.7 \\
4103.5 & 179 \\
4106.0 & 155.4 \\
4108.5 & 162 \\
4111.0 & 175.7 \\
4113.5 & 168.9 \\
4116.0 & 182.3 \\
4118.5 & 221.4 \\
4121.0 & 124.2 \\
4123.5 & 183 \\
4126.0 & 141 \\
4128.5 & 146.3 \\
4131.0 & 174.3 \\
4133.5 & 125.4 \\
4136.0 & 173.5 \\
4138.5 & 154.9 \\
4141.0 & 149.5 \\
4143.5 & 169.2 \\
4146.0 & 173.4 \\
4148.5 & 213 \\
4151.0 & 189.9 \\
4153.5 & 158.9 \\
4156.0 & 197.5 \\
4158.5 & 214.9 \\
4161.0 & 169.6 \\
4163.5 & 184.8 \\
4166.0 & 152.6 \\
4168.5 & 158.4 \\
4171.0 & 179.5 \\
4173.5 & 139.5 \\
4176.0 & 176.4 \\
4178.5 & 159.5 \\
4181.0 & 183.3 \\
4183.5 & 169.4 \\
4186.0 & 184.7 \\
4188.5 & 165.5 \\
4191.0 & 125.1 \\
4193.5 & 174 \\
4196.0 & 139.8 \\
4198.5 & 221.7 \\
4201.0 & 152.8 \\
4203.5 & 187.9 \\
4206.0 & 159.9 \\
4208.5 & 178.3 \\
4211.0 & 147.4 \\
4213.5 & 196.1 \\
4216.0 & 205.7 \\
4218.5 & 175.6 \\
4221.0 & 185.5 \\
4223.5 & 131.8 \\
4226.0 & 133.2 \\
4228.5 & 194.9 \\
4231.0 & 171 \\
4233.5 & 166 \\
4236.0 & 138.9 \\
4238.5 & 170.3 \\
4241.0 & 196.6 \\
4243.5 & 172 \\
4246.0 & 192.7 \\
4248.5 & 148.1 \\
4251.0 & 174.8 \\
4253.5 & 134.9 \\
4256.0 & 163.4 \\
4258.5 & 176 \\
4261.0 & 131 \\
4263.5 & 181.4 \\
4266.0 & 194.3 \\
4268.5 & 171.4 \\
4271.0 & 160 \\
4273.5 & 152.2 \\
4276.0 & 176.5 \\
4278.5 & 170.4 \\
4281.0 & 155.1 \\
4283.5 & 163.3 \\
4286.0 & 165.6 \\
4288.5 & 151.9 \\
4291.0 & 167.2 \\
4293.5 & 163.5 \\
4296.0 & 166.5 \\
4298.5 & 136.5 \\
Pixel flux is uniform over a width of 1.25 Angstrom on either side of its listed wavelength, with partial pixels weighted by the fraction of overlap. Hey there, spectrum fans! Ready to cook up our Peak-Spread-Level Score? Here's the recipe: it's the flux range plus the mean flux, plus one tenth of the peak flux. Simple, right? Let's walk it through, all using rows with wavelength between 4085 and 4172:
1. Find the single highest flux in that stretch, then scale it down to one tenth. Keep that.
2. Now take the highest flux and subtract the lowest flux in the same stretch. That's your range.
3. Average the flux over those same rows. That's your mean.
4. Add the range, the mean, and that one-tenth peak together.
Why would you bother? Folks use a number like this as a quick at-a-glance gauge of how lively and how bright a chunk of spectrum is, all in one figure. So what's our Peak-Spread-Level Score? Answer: 318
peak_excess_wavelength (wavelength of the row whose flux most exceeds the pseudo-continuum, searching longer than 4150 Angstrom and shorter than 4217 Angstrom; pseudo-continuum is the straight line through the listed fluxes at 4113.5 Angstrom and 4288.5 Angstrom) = 4198.5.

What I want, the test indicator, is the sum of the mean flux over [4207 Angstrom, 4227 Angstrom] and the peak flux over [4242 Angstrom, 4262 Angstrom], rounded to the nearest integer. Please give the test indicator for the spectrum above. 362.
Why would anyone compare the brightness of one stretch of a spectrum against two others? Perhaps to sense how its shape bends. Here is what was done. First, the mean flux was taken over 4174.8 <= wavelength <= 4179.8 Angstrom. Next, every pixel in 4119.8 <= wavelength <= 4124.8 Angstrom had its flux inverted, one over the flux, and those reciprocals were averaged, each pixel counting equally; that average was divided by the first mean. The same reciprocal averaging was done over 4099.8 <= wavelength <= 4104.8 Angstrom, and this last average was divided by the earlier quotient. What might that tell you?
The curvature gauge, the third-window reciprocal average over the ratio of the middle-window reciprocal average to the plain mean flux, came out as 159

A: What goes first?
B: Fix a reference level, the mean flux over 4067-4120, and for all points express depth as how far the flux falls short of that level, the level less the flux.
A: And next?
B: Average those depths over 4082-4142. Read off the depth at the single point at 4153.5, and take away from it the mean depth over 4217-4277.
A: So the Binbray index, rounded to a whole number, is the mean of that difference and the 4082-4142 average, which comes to 7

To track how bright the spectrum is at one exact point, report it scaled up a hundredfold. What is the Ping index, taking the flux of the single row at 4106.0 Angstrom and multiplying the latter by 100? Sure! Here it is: 15540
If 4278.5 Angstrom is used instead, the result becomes 17040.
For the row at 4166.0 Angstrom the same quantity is 15260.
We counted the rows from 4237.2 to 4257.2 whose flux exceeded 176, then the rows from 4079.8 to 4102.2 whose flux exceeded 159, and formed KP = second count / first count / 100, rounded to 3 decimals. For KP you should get 0.030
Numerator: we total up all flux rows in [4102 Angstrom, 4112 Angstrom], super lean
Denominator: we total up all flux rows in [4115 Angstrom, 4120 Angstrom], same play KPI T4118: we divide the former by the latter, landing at 1.7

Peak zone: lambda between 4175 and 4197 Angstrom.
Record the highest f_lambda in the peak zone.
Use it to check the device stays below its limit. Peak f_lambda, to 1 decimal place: 184.7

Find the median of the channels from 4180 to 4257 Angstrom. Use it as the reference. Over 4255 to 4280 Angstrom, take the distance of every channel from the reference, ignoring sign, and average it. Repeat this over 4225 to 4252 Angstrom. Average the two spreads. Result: 14.1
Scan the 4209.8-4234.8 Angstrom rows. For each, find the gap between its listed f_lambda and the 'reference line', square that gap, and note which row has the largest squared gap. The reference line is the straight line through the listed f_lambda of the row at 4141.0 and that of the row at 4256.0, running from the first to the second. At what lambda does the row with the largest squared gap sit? 4216.0 Angstrom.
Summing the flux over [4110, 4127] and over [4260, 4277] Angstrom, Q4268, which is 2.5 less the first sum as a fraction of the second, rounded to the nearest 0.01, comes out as 1.47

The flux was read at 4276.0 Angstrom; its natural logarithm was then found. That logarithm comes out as 5.17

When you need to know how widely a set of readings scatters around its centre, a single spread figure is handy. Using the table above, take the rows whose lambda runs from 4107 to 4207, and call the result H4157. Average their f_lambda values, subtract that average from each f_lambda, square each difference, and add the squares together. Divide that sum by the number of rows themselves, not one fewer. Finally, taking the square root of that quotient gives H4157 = 24.0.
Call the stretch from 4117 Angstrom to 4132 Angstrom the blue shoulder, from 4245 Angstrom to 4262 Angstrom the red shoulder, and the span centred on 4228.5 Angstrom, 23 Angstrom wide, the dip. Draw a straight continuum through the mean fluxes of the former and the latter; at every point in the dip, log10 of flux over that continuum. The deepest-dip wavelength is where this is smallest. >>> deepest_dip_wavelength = 4223.5 Angstrom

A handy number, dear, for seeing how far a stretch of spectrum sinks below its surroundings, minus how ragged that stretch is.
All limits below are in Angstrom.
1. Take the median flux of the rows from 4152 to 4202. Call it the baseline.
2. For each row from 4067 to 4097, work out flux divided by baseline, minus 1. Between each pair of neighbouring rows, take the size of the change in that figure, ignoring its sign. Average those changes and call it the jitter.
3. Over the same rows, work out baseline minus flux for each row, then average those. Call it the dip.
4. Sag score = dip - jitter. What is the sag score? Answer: -10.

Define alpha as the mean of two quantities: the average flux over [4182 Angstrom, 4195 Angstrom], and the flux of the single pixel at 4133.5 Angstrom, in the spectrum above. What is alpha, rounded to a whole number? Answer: 145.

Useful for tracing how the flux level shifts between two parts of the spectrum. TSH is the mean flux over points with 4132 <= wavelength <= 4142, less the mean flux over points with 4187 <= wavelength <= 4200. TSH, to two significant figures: -14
